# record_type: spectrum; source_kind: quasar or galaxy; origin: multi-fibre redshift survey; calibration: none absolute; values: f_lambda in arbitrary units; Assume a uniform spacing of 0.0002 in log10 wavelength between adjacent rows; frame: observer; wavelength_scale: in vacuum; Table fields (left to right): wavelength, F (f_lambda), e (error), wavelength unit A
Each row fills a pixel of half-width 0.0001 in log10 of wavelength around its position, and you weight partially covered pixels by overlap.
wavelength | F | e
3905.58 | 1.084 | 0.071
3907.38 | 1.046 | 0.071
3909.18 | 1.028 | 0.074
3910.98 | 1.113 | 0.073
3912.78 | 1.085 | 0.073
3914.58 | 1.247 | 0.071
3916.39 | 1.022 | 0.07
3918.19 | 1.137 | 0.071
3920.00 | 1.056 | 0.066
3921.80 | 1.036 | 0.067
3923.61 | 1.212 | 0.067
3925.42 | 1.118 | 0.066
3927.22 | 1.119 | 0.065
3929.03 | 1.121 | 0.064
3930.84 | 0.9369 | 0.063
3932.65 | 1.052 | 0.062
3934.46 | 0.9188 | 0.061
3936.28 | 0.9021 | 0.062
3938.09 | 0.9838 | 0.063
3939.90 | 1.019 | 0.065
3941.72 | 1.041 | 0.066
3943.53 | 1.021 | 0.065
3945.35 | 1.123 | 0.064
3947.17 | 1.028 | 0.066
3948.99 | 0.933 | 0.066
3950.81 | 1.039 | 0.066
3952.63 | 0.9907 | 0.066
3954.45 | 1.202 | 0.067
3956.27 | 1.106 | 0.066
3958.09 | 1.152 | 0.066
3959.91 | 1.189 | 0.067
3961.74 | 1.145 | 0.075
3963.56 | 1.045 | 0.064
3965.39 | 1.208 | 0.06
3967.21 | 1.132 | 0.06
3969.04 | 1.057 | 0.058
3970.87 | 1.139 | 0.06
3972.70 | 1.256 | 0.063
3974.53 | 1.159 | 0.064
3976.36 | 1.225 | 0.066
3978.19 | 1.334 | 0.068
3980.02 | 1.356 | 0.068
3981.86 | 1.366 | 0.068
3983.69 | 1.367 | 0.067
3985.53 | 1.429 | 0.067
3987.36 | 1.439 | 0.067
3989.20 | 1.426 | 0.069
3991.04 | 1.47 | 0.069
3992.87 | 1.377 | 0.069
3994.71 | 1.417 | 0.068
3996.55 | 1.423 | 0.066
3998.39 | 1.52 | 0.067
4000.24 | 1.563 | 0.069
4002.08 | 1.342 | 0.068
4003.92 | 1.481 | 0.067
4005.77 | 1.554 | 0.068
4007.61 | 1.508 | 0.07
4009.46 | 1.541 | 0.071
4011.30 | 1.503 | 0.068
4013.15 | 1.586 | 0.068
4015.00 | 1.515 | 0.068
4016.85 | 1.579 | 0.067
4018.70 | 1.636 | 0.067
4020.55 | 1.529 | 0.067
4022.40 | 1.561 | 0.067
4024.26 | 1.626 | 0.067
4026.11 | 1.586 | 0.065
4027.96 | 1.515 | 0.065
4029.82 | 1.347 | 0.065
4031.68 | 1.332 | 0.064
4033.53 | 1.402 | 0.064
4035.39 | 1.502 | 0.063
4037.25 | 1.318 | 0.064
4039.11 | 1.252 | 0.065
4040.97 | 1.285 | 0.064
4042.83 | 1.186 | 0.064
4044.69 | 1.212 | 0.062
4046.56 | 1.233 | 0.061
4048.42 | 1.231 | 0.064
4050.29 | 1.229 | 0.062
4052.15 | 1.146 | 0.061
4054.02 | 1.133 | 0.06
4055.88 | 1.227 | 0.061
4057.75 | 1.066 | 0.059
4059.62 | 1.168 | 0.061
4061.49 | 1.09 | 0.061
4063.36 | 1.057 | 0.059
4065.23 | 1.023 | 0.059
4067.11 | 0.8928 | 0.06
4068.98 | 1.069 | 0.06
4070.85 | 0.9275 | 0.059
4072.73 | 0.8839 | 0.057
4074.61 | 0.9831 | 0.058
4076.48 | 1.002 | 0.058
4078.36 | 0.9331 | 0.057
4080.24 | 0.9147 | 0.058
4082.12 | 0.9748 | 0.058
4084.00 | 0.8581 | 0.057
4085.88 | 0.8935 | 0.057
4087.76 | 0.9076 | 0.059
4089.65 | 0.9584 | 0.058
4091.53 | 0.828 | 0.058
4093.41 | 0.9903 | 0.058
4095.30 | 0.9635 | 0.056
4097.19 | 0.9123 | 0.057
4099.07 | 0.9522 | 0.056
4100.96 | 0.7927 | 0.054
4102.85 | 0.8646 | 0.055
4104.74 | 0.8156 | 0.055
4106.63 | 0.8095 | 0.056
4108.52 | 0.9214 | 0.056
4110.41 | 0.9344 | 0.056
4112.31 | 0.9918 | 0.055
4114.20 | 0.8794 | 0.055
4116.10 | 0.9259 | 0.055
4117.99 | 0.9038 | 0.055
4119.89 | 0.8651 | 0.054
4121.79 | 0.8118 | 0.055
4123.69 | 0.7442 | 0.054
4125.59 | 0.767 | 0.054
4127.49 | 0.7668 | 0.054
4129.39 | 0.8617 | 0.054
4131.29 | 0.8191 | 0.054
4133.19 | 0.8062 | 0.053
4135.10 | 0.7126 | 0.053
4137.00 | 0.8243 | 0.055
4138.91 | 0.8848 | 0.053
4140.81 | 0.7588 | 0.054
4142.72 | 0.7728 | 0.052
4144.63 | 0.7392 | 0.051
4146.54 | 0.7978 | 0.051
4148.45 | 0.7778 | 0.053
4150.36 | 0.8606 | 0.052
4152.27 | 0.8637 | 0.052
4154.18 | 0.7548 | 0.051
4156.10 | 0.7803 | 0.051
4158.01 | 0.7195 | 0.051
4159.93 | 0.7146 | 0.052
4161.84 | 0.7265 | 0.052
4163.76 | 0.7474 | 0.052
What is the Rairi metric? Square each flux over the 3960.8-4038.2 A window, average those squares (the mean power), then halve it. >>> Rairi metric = 1.0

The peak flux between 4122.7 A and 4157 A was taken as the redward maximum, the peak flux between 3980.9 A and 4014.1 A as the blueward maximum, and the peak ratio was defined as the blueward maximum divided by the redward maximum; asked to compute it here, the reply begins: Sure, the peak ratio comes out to 1.79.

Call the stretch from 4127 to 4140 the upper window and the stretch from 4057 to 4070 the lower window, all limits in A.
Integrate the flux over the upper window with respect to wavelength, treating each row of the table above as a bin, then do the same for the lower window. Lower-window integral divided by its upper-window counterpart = 1.3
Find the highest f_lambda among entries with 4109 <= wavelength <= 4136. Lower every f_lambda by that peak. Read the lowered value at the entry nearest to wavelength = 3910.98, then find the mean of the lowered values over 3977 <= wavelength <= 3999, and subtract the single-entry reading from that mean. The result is 0.3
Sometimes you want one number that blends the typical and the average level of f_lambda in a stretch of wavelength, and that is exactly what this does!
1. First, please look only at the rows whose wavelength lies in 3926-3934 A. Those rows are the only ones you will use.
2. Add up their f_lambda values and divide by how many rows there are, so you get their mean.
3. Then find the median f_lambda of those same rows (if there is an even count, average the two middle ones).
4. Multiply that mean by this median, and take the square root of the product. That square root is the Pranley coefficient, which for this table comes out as 1.07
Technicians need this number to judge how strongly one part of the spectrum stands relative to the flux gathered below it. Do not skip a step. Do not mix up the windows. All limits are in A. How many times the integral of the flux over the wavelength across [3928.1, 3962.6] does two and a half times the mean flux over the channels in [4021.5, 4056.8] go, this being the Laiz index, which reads 0.092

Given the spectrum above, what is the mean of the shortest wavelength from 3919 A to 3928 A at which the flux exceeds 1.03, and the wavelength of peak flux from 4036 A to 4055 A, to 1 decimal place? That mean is 3978.6 A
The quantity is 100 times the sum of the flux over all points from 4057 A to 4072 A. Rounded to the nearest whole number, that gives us 829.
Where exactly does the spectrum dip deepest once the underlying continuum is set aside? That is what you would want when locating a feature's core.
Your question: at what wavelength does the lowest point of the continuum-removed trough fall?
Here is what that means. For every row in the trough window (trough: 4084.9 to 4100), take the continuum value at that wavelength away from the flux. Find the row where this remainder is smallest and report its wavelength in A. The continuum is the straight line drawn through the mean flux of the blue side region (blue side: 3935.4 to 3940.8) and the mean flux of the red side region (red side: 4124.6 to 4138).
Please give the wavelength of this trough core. 4091.53 A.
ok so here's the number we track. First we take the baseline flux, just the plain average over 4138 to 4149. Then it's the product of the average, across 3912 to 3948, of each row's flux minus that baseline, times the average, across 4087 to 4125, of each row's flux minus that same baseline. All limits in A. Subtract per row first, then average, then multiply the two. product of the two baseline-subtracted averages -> 0.027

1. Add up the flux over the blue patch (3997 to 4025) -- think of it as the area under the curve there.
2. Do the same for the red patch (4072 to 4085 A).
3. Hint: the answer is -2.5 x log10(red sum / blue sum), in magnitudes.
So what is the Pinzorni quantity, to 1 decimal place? 1.4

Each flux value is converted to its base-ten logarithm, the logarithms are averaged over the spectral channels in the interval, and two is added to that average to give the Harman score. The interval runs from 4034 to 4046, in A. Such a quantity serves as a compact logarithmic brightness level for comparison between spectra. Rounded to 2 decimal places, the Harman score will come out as 2.11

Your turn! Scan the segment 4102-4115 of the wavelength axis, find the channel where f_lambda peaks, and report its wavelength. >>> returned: 4112.31 A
